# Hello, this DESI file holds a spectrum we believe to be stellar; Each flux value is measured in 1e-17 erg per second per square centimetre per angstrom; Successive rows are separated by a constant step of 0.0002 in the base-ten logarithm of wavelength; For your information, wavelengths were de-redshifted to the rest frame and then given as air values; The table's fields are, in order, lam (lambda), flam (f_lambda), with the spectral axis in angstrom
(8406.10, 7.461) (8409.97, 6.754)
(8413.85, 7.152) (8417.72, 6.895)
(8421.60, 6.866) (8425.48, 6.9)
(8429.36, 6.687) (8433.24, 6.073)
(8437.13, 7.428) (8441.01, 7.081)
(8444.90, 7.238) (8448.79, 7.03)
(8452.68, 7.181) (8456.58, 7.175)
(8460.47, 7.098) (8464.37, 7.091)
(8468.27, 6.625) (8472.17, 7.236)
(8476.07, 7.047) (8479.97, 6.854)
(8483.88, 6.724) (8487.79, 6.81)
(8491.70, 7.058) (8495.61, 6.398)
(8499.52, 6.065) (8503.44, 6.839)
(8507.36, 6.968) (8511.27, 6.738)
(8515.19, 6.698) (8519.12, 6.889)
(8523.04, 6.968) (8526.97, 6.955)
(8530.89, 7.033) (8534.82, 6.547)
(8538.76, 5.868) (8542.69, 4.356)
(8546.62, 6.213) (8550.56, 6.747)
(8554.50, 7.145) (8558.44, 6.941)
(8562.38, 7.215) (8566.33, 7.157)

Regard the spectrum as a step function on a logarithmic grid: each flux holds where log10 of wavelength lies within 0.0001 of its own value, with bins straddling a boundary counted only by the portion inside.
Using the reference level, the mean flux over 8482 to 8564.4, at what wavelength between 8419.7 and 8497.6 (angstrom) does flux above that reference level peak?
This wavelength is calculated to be 8437.13 angstrom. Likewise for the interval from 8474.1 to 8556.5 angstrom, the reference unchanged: 8554.50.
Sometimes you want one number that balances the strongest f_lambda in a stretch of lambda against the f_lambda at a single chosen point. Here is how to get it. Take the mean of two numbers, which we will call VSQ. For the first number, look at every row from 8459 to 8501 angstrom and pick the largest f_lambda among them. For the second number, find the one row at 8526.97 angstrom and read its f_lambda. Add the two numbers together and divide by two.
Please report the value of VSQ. 7.10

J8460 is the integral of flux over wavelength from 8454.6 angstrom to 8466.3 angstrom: 83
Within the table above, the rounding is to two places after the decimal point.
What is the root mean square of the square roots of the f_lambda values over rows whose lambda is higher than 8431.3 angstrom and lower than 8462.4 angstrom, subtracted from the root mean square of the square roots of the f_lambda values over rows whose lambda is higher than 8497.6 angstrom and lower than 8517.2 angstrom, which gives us -0.07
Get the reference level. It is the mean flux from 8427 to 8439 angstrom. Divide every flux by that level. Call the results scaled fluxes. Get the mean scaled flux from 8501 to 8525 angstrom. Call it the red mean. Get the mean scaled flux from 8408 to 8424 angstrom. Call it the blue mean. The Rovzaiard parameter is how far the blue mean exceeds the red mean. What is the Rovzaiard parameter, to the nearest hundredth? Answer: 0.01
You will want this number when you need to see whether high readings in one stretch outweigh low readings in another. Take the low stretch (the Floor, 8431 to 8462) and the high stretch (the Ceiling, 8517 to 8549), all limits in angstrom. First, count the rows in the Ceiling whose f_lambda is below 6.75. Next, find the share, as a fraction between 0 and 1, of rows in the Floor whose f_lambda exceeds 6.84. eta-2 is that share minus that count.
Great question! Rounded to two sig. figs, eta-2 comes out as -3.1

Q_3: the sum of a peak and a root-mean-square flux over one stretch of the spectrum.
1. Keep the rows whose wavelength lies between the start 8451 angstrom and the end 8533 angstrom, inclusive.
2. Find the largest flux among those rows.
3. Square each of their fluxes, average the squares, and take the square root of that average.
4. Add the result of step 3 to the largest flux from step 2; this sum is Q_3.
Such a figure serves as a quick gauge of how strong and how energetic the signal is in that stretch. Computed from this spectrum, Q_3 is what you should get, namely 14.1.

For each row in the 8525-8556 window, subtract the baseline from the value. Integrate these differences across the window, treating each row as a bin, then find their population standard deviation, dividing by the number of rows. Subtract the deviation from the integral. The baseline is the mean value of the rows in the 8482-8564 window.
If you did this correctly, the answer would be -9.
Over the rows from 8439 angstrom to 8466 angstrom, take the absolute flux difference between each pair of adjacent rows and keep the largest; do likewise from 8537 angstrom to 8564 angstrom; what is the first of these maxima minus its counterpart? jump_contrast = -1.6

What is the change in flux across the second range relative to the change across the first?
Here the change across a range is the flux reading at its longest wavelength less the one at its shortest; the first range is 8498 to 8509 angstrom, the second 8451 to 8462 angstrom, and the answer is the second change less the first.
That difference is -1.0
